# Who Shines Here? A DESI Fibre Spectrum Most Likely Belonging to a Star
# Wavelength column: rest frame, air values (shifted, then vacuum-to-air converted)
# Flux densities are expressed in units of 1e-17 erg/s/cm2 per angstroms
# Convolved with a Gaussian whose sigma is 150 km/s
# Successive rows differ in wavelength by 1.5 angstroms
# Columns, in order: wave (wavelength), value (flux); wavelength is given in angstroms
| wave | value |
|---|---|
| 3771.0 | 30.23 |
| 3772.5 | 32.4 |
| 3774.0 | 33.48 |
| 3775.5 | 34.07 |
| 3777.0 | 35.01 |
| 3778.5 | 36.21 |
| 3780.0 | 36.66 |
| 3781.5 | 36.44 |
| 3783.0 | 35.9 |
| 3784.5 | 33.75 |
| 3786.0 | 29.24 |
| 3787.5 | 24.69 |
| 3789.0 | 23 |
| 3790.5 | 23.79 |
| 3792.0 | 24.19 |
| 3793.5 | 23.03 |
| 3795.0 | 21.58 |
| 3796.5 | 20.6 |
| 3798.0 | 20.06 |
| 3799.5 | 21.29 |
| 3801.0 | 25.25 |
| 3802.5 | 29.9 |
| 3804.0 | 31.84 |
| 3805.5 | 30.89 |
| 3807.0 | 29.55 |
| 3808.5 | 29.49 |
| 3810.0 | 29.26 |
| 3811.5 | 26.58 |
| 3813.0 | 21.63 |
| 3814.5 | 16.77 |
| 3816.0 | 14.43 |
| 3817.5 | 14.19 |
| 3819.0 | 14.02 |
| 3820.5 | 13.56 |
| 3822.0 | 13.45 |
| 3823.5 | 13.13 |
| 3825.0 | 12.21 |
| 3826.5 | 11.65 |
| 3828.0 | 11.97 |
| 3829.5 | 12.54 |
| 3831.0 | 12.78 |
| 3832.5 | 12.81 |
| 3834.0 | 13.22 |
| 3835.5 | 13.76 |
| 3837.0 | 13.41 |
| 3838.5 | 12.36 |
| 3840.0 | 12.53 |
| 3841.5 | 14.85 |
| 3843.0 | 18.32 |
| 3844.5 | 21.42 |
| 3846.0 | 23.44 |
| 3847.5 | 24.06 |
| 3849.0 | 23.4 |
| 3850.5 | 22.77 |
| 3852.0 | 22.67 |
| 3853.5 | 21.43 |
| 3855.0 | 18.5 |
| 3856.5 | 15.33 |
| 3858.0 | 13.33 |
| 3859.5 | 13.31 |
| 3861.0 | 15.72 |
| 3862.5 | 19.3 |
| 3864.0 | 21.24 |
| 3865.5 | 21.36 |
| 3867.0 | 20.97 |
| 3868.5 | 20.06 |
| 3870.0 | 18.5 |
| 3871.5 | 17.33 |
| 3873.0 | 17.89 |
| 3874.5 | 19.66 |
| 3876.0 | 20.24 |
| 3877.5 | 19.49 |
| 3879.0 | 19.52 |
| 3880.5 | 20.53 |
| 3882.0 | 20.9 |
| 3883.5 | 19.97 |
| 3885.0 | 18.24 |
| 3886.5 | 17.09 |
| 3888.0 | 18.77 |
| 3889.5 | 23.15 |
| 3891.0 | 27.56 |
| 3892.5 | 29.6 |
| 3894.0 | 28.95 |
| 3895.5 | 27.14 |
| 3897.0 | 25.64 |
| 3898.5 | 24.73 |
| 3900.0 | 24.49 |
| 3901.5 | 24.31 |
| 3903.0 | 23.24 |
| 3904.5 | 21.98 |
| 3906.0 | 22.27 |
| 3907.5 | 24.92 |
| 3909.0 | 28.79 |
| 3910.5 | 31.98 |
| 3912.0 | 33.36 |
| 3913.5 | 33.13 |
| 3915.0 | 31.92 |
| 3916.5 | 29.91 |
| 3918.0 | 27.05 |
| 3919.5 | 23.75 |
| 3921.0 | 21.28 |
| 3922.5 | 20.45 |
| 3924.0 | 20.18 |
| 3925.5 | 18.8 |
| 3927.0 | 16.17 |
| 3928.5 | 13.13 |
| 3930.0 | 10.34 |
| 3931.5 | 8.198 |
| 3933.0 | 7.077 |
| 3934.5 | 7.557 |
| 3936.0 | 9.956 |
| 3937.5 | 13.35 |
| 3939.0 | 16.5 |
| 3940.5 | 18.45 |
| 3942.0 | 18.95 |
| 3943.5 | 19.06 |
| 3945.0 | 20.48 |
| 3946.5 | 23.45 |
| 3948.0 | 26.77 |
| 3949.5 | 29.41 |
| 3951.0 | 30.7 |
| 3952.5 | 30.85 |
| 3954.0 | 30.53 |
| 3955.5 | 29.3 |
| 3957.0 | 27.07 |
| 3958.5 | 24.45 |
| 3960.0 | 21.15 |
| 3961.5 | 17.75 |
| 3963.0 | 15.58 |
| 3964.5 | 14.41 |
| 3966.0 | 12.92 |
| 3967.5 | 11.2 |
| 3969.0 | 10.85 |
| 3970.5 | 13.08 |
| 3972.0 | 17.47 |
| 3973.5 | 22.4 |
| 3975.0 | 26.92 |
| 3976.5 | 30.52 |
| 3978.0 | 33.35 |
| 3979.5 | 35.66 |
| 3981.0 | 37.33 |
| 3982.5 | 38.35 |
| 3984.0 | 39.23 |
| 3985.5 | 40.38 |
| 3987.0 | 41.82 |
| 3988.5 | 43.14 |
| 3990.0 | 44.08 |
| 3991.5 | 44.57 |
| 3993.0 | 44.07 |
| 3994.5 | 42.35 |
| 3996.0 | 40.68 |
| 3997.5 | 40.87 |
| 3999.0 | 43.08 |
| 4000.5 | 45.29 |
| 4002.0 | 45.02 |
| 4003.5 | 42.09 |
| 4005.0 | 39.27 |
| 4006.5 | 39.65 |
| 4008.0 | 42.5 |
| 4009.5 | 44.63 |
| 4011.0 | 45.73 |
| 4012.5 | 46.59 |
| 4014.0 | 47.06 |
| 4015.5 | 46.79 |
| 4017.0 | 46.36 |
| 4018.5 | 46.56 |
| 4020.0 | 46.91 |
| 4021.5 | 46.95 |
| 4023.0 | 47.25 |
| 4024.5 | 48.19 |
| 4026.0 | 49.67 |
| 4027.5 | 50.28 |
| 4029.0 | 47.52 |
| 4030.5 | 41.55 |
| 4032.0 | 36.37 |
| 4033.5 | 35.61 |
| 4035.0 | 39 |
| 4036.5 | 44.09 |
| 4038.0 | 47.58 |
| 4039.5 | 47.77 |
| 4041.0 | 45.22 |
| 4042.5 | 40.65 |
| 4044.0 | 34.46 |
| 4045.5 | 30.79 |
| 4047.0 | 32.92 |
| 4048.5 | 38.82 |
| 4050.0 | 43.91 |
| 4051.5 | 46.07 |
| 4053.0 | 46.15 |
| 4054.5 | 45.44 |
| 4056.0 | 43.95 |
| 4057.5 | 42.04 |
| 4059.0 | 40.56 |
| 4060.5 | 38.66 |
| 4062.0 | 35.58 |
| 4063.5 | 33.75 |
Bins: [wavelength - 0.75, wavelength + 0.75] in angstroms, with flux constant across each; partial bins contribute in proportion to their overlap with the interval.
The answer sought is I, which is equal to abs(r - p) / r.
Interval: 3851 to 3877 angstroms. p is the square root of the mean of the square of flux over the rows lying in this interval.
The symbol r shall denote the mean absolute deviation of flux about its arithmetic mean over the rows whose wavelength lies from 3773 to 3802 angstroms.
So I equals 2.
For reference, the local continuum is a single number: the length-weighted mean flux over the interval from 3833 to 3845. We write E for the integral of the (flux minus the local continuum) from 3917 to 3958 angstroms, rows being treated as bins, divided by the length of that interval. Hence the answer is 5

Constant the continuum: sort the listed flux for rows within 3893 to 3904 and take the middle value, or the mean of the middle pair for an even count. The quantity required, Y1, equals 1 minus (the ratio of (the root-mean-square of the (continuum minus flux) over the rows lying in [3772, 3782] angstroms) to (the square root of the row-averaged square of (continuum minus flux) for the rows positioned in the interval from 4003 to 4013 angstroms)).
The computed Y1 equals 0.44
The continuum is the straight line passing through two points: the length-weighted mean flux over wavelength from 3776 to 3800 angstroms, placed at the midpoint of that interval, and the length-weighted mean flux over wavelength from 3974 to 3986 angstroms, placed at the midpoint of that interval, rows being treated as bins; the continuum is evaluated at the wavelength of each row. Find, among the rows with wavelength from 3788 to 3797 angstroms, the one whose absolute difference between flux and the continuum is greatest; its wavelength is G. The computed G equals 3796.5 angstroms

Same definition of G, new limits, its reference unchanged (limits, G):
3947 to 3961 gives 3960.0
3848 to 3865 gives 3859.5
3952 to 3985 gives 3969.0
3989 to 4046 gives 4027.5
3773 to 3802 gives 3780.0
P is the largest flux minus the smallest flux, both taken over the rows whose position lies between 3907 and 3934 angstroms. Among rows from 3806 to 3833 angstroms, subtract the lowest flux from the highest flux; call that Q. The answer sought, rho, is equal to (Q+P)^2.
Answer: 1952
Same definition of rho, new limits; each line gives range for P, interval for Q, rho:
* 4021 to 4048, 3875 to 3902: 1024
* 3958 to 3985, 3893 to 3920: 1581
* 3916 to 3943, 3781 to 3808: 1538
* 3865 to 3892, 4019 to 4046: 898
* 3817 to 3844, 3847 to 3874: 303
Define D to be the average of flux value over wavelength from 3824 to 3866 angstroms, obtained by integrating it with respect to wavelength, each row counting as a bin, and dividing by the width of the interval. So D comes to 17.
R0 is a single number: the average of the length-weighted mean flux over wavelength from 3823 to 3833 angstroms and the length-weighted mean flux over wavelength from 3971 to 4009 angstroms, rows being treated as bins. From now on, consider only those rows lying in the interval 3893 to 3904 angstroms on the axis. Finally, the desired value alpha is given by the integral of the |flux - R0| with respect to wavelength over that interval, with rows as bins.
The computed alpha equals 17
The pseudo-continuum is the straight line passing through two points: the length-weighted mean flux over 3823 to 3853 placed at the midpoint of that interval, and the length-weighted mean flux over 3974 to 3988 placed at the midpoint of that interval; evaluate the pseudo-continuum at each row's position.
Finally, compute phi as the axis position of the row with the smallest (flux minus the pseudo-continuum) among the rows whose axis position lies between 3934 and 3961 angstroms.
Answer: 3934.5 angstroms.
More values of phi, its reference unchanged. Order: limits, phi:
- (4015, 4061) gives 4045.5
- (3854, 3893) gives 3859.5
